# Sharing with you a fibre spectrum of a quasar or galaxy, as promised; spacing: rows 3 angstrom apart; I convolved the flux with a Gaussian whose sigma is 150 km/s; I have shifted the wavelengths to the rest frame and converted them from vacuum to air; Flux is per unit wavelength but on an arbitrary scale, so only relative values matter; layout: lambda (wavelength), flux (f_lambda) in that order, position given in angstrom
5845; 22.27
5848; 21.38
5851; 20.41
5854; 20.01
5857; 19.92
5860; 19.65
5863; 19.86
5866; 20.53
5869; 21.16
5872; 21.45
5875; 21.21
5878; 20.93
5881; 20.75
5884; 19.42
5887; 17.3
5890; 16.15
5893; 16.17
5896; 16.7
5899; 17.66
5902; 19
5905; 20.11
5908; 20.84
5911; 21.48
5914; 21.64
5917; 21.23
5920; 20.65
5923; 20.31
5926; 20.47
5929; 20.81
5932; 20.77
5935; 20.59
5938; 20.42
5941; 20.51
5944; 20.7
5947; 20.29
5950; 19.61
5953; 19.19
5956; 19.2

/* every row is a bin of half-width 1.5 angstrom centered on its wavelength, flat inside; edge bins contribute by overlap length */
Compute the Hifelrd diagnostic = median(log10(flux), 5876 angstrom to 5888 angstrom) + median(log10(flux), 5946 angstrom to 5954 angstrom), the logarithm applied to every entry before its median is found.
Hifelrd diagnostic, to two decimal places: 2.60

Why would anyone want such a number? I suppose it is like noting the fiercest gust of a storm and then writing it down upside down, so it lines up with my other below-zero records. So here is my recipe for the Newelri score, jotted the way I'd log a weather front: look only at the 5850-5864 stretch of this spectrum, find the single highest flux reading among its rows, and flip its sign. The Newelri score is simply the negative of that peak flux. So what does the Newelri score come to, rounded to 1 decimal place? -20.4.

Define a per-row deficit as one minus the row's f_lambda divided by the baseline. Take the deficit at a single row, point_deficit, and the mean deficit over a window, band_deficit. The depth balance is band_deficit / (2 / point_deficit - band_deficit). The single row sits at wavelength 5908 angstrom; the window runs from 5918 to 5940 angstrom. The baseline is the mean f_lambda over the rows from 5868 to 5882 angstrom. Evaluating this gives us 0.0002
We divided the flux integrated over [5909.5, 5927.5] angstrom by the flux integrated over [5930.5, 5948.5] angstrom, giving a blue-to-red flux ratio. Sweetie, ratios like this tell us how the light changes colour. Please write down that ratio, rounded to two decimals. 1.02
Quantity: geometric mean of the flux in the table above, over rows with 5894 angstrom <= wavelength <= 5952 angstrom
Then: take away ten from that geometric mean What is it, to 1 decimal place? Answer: 10.2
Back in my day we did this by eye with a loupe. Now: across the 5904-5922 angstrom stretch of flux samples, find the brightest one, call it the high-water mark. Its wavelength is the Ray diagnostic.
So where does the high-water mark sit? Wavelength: 5914 angstrom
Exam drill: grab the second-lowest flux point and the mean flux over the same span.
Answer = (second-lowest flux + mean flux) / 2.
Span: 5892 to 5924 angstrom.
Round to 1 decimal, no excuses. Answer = 18.2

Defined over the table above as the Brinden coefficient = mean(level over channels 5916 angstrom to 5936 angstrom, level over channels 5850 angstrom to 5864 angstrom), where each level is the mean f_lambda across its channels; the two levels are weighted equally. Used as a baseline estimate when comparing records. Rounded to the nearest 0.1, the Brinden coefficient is 20.3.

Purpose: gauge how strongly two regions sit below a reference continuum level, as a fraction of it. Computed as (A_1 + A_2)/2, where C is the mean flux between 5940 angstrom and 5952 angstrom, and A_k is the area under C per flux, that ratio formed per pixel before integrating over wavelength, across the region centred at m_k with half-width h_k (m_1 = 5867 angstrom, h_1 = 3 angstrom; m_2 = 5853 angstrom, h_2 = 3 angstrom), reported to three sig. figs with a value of 5.93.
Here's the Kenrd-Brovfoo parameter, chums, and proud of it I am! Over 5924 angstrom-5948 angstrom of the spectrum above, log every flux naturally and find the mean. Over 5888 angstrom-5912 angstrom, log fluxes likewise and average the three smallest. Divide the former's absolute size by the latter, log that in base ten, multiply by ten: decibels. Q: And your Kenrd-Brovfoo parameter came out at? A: 0.34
